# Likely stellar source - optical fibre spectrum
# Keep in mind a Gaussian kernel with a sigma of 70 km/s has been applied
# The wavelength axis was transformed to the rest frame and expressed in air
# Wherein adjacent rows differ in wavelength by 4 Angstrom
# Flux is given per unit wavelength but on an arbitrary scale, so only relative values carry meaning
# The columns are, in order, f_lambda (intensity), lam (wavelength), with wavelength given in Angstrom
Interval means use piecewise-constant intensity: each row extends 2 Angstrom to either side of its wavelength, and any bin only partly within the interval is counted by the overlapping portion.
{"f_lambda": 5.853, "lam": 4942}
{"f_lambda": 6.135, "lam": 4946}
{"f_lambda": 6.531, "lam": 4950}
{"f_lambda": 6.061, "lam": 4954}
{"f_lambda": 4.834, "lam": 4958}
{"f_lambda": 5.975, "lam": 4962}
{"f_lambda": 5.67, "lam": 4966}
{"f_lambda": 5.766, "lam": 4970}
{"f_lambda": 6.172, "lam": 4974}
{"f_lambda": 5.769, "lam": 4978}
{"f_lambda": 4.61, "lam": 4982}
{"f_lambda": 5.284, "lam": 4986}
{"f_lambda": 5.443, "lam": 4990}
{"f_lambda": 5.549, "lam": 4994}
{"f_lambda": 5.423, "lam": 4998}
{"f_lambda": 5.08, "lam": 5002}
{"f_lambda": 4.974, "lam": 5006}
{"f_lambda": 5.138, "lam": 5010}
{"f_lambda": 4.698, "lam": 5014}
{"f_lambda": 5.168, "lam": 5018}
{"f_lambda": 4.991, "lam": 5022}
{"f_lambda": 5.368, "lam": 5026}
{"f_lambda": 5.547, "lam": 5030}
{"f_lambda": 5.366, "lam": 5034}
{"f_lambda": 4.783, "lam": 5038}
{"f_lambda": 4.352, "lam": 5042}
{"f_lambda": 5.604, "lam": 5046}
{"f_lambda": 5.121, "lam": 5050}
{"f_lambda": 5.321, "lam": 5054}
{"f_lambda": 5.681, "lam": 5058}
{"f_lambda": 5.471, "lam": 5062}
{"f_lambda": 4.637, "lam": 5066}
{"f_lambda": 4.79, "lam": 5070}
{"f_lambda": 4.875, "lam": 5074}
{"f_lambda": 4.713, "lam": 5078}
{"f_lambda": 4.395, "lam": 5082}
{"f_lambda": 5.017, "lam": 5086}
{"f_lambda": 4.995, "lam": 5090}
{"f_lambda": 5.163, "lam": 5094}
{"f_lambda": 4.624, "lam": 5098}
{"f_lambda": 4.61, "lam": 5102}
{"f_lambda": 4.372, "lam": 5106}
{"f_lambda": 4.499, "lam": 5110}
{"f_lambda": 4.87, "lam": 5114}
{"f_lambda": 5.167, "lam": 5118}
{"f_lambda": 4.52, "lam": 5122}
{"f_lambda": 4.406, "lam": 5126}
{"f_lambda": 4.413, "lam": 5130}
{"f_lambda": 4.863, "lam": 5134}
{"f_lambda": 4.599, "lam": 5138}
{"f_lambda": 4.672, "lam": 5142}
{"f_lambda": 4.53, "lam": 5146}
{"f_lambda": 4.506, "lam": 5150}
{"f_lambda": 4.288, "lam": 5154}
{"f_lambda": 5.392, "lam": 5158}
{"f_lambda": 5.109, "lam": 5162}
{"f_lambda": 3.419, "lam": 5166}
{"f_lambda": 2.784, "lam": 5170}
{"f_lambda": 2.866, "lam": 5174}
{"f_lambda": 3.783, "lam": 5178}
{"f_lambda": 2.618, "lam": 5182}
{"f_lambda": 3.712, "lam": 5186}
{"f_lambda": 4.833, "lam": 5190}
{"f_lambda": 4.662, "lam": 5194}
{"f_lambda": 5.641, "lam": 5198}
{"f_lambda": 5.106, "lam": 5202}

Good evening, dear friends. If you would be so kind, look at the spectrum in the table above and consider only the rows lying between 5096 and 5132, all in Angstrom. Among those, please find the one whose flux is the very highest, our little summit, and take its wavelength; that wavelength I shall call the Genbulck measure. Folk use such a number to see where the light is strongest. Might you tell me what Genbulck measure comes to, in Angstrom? 5118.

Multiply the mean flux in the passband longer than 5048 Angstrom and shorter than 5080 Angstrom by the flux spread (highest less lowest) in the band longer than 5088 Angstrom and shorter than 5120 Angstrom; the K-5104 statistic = 4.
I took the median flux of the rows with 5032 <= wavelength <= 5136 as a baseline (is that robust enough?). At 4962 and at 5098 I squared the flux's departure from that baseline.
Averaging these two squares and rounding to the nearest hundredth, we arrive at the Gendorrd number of 0.68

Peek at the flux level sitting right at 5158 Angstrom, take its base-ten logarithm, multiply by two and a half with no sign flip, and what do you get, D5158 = 1.83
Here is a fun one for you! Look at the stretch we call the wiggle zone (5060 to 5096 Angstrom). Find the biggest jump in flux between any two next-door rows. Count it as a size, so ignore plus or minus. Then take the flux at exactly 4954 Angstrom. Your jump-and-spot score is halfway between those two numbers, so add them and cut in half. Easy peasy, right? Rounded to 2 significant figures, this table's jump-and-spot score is 3.4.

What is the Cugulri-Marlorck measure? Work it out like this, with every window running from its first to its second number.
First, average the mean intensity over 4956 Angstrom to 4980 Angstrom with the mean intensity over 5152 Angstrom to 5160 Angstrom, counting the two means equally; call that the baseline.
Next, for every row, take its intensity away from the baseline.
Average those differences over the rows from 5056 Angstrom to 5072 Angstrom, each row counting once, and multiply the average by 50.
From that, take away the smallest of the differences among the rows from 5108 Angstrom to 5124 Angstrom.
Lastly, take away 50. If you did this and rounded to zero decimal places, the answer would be -44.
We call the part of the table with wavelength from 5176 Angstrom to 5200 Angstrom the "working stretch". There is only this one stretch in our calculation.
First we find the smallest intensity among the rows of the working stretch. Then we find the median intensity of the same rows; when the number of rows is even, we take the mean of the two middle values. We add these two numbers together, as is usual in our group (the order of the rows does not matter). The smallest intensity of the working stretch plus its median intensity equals 6.8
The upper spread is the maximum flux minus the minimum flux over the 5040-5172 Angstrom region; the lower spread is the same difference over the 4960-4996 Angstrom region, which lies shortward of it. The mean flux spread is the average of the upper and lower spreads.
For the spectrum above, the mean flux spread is 2.2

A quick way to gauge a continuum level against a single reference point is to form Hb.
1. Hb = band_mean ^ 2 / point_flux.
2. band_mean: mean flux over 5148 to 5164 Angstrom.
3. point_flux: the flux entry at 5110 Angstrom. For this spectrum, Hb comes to 5.2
